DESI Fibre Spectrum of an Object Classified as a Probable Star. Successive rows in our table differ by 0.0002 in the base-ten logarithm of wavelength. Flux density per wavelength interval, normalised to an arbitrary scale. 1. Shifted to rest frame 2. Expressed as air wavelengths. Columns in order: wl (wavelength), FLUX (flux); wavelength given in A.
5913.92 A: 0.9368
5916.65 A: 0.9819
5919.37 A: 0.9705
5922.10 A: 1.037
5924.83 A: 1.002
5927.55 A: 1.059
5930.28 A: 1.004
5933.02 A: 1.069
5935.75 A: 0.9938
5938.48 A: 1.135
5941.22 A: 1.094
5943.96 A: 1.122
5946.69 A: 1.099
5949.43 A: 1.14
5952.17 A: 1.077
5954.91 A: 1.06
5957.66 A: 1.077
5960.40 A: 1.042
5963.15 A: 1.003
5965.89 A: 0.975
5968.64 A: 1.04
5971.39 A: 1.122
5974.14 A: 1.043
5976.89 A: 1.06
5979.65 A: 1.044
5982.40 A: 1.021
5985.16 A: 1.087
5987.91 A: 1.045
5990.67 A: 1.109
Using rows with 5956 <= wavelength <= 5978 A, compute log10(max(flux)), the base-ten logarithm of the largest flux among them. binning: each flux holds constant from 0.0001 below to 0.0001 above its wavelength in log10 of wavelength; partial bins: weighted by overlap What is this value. 0.050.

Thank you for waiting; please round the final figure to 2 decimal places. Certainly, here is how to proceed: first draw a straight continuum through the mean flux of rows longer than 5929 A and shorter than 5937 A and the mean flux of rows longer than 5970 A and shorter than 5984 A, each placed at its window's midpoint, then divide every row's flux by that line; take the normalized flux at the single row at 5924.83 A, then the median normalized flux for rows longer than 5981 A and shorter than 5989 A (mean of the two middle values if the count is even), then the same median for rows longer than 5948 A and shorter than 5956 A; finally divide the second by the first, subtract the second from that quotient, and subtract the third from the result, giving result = -1.02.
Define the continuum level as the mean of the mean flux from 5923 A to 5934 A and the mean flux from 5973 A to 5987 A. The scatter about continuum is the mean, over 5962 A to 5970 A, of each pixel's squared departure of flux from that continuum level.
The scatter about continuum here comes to 0.0020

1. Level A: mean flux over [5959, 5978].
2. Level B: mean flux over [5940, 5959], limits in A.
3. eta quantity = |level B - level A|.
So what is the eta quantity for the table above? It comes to 0.055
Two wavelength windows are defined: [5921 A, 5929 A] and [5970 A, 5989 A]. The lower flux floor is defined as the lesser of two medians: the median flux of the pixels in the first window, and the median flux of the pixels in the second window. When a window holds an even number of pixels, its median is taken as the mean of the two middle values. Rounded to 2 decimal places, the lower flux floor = 1.04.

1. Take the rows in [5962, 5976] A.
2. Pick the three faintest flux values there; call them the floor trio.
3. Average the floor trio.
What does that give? 1.01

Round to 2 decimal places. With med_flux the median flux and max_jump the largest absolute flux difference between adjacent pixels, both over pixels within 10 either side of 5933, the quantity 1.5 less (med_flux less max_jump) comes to 0.58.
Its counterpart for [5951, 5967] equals 0.49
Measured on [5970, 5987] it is 0.53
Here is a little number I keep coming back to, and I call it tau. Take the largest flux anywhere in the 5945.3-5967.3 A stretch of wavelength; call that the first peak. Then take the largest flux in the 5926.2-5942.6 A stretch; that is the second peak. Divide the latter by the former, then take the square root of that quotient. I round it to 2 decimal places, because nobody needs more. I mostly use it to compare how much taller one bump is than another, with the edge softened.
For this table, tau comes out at 1.00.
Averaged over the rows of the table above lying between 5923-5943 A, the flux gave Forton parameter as 1.05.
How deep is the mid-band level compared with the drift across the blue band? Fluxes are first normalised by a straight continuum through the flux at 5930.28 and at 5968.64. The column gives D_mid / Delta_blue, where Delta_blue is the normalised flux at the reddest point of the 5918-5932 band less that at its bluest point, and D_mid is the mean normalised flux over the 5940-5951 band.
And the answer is 47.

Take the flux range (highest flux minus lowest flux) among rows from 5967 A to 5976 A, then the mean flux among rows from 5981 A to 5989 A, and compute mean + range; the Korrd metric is 1.13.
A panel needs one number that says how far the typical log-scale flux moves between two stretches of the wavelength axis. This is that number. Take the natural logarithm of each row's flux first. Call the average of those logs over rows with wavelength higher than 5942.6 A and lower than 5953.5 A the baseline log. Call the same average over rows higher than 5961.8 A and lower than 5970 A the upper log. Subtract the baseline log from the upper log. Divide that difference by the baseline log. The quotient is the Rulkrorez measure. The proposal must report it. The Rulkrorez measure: -0.9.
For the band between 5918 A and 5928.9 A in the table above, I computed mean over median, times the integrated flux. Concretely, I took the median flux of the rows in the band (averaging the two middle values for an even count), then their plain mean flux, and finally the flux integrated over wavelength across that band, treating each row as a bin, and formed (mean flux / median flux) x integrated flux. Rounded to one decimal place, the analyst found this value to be 11.1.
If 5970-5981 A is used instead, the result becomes 11.9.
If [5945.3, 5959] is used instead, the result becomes 15.1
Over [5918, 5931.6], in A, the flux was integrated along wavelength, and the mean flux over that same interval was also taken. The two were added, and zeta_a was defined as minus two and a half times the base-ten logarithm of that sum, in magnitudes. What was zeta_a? -2.93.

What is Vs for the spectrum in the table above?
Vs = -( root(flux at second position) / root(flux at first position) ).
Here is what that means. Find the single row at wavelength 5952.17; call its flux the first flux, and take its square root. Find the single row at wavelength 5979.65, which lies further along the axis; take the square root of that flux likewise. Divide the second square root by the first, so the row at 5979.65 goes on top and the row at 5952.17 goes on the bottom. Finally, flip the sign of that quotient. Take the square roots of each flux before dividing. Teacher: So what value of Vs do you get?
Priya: -0.98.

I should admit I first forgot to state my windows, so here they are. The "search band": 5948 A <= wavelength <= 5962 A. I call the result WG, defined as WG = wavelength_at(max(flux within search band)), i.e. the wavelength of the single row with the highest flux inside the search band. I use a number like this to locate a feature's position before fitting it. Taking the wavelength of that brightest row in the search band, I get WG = 5949.43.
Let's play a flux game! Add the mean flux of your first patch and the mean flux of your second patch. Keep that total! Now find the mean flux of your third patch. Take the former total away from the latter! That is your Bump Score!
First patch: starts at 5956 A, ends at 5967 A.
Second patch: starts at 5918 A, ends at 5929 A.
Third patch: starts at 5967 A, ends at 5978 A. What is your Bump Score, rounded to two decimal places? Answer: -0.98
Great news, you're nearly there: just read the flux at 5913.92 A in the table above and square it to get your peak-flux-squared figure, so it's 0.88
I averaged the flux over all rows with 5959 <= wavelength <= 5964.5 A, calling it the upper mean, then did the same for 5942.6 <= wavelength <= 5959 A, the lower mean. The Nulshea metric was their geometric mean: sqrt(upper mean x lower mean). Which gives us 1.059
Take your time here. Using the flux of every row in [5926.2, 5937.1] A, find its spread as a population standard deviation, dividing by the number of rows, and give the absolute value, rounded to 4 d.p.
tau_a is 0.0329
